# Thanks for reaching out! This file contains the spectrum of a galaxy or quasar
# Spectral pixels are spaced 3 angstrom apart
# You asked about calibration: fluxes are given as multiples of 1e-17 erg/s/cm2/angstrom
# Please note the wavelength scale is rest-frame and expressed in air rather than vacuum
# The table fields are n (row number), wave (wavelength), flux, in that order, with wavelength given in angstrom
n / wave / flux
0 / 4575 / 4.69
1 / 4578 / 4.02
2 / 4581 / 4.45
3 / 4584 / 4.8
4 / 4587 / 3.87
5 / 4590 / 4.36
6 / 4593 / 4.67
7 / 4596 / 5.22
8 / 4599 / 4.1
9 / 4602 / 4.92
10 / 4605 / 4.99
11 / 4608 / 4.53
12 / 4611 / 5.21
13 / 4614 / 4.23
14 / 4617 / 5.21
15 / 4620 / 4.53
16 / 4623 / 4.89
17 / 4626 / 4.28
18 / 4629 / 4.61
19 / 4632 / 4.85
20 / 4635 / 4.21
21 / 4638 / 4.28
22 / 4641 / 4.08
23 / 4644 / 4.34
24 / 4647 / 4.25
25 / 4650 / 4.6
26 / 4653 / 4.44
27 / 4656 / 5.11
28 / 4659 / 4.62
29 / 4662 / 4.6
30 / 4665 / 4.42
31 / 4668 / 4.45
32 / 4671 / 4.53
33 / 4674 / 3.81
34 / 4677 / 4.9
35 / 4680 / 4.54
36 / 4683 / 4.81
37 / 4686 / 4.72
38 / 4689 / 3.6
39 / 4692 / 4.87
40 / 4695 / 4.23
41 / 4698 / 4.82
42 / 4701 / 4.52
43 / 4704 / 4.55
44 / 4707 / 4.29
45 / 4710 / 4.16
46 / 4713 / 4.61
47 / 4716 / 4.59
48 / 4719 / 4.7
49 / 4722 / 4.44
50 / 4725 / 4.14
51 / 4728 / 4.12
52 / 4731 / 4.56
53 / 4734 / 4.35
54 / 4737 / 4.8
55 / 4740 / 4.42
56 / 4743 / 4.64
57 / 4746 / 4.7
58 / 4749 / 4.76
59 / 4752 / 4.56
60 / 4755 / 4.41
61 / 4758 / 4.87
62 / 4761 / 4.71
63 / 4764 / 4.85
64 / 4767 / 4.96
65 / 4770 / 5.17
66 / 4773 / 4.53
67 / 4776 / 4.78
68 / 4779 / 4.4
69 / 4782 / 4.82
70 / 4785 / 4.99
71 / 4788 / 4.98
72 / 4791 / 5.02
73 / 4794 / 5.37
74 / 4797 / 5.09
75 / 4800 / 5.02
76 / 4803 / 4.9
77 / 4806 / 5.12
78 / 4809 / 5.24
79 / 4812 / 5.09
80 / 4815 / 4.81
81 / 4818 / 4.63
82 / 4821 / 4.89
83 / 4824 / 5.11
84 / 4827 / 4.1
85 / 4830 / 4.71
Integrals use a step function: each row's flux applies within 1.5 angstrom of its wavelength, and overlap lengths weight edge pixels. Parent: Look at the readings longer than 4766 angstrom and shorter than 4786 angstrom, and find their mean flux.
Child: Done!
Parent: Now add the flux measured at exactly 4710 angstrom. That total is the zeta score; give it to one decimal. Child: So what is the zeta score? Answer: 9.0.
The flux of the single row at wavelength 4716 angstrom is 4.59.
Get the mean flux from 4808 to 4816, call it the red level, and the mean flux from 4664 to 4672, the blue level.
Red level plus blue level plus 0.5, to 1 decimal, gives 10.0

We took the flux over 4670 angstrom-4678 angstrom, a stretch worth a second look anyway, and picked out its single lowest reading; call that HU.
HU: 3.81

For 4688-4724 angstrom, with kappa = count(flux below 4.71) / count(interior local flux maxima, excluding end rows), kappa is 2.0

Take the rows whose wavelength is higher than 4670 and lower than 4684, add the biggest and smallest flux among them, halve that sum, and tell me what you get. 4.4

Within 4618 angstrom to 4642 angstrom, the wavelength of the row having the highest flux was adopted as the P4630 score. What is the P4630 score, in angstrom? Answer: 4623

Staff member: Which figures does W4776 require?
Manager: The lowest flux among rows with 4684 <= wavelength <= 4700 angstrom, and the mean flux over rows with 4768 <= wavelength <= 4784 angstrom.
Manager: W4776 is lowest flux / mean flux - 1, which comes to -0.24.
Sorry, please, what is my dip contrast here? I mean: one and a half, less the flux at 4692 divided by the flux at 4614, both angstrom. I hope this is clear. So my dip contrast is 0.35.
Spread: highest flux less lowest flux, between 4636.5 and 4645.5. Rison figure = 0.26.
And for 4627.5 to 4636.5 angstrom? 0.64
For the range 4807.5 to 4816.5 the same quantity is 0.43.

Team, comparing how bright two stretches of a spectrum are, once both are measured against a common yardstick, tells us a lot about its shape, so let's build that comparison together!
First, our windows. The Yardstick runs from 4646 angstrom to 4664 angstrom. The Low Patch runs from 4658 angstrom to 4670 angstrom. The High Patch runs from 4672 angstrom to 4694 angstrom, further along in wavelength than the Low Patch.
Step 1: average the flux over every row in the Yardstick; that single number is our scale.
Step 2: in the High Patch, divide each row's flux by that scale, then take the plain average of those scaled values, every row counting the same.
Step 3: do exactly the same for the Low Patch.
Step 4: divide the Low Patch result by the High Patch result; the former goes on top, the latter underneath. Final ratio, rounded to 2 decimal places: 1.01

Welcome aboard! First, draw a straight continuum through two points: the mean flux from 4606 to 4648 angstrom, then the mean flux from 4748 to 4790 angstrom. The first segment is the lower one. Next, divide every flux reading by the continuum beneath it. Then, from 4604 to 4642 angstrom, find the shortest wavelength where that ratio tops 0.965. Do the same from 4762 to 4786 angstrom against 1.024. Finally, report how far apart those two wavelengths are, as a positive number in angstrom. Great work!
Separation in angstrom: 162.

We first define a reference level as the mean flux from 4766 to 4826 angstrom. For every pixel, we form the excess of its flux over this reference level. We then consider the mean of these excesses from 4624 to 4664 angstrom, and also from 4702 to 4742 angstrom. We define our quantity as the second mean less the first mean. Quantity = -0.04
